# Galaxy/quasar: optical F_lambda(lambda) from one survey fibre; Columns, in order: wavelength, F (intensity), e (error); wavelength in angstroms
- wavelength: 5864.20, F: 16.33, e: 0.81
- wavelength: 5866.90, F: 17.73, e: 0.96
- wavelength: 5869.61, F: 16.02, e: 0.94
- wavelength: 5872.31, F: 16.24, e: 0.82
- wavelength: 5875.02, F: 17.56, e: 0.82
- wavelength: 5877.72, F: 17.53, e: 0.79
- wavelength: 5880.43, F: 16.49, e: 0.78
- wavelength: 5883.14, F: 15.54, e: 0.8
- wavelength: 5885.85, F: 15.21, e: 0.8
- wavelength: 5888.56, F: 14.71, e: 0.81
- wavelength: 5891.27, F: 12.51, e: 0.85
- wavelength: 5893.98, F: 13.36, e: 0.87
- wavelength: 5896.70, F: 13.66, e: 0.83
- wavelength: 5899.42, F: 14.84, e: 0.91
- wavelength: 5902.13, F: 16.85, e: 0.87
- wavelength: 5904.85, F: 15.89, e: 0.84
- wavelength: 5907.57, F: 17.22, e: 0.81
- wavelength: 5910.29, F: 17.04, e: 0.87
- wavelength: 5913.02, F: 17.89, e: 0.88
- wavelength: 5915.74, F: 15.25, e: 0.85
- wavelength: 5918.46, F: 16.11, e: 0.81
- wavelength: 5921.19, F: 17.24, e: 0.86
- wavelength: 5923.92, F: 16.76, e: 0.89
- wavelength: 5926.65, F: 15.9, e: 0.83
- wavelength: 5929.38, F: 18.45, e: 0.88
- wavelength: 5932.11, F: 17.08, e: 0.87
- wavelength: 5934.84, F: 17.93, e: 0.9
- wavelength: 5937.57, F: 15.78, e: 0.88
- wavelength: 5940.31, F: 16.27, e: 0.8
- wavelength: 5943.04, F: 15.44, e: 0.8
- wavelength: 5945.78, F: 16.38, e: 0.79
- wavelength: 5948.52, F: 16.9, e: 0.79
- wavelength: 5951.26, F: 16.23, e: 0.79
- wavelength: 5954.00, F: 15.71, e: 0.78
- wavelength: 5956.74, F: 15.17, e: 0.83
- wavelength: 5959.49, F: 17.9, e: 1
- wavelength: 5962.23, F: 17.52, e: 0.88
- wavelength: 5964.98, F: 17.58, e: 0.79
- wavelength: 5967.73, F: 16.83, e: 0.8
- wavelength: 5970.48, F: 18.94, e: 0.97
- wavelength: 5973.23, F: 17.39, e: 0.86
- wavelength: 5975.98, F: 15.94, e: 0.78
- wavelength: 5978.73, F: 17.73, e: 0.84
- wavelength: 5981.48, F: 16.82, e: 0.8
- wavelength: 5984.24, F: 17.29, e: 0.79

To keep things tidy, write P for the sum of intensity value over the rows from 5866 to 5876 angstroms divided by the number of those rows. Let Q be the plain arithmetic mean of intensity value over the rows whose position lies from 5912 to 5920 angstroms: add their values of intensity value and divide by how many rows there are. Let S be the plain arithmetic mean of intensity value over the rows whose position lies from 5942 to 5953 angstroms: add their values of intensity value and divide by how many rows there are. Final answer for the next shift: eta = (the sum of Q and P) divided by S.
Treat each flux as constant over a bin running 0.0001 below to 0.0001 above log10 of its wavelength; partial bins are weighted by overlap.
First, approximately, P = 16.9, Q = 16.4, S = 16.2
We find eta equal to 2.05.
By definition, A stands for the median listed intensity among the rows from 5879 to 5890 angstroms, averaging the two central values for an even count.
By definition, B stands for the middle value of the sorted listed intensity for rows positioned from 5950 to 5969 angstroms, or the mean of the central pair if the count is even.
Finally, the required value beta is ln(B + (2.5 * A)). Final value 4.01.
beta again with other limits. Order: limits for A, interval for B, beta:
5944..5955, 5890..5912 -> 4.03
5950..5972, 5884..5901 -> 4.05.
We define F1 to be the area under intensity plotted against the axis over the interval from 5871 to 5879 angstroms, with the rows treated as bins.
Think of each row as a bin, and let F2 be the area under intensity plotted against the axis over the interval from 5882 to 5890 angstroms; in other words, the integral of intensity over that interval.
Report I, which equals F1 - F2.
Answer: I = 16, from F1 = 137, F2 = 121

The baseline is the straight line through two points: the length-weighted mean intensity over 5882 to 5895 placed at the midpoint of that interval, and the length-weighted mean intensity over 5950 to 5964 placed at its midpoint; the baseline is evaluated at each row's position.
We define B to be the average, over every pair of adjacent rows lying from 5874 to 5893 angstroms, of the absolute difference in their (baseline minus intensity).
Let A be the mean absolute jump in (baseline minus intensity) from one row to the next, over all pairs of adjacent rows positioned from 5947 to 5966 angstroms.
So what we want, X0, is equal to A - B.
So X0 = -0.07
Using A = 0.86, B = 0.93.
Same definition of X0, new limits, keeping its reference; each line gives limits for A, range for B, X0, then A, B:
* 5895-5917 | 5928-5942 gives 0.08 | 1.29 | 1.21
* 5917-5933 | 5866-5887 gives 0.46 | 1.30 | 0.84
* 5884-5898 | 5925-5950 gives -0.23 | 0.96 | 1.19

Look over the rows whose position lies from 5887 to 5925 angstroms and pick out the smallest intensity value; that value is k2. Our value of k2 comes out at 12.51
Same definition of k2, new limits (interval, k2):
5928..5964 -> 15.17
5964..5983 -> 15.94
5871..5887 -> 15.21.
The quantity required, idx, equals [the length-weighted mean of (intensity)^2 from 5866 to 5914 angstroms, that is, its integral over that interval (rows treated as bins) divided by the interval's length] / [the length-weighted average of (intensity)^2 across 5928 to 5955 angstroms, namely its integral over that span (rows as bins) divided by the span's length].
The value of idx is 0.92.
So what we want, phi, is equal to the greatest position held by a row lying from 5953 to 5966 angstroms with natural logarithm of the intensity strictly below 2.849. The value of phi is 5956.74 angstroms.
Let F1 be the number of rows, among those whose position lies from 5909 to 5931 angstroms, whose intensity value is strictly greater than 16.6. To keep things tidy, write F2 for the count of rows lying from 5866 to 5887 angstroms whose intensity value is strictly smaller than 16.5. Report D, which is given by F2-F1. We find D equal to 0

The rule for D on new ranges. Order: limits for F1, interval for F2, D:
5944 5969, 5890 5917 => 1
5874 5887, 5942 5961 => 3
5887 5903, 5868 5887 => 4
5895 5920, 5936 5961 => 3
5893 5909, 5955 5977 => 0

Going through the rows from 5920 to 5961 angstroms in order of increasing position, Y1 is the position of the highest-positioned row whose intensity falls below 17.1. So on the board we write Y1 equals 5956.74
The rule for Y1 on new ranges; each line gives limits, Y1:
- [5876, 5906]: 5904.85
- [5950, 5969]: 5967.73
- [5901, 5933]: 5932.11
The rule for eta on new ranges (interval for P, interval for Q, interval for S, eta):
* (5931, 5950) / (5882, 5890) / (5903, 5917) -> 1.90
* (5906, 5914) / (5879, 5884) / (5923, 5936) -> 1.94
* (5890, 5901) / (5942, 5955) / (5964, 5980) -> 1.71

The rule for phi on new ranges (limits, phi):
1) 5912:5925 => 5923.92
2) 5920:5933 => 5932.11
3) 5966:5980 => 5975.98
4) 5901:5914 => 5910.29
